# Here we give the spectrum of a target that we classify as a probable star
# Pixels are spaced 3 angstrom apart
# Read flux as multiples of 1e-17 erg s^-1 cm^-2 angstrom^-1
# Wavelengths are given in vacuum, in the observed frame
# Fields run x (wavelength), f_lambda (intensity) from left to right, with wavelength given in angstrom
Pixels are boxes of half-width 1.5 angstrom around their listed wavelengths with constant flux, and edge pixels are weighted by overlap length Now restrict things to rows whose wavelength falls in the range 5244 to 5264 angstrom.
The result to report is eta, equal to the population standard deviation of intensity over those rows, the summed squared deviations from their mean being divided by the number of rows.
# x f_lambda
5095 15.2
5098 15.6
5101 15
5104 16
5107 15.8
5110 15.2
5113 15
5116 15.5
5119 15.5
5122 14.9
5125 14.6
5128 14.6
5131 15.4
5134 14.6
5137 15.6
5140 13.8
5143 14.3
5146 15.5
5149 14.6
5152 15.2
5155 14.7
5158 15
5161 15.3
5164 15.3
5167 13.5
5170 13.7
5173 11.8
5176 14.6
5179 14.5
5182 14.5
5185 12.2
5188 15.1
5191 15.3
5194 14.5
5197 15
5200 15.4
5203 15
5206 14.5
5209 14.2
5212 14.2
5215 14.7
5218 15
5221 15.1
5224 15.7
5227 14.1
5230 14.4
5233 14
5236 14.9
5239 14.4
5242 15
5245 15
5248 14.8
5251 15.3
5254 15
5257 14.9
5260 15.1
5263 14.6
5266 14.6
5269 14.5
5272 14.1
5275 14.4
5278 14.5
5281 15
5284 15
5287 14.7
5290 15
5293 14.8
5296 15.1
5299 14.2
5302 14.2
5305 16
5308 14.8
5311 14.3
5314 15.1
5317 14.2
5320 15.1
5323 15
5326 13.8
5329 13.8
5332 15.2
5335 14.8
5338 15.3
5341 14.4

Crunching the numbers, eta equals 0.2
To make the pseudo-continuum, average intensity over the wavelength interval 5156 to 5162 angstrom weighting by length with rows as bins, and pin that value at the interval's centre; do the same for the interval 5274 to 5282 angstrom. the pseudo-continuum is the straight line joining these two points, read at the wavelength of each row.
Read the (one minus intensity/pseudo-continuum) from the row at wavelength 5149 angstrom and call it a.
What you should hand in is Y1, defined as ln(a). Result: -3.3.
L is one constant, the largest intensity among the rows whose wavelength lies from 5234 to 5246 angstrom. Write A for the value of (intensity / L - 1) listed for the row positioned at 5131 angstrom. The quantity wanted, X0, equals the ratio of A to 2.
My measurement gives 0.013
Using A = 0.03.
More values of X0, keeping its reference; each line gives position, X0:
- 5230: -0.020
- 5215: -0.010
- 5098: 0.020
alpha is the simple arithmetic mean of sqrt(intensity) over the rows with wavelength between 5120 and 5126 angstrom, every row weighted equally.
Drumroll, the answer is 3.84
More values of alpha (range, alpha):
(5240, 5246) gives 3.87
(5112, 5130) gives 3.87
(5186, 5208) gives 3.87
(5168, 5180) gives 3.69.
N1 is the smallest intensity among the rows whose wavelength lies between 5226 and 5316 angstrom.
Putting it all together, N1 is 14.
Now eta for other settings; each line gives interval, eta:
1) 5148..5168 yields 0.6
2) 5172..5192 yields 1.3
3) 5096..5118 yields 0.4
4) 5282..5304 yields 0.3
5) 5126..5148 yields 0.6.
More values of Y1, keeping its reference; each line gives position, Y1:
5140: -2.4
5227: -3.0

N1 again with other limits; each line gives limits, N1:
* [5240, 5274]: 14.1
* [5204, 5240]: 14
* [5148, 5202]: 11.8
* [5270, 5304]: 14.1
